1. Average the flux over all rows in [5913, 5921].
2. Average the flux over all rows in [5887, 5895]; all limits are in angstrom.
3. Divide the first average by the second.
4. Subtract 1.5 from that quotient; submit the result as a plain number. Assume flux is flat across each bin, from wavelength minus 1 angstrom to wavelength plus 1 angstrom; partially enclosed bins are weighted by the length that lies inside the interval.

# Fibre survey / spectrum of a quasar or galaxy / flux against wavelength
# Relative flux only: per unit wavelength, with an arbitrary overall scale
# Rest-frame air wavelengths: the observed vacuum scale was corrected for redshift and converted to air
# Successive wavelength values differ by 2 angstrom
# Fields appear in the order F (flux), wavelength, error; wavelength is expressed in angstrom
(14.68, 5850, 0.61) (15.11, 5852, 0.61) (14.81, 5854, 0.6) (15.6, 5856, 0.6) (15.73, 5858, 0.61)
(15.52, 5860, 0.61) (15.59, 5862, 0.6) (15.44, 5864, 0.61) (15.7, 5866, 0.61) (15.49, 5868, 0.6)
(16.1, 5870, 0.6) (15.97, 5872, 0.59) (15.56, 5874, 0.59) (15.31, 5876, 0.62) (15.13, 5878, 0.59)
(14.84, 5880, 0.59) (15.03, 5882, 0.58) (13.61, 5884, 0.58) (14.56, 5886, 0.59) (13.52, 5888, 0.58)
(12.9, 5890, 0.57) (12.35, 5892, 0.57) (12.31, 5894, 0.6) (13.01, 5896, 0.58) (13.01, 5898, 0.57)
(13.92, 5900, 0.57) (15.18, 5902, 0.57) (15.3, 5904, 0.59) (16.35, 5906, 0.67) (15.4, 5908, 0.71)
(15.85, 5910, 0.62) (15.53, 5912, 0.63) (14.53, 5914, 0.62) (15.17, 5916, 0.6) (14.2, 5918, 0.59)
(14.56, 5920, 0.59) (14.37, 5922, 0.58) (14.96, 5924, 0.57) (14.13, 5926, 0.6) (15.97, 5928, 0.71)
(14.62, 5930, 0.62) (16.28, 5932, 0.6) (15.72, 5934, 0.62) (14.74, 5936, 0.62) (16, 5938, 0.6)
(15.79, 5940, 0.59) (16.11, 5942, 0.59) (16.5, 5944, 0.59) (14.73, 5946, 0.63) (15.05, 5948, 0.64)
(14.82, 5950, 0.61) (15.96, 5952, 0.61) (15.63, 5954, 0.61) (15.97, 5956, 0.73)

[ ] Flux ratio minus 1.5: -0.36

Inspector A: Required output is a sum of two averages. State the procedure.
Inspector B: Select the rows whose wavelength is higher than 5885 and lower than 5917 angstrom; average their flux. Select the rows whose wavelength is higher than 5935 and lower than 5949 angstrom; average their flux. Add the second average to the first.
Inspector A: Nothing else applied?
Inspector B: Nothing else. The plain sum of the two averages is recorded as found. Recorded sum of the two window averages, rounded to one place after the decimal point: 29.9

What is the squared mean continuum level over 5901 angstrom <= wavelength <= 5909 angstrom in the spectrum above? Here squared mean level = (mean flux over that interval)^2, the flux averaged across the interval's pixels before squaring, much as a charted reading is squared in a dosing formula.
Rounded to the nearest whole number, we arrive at 242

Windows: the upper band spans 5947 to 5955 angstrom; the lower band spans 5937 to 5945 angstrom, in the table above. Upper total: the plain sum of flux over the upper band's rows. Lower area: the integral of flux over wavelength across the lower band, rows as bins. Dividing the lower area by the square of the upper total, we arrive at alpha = 0.034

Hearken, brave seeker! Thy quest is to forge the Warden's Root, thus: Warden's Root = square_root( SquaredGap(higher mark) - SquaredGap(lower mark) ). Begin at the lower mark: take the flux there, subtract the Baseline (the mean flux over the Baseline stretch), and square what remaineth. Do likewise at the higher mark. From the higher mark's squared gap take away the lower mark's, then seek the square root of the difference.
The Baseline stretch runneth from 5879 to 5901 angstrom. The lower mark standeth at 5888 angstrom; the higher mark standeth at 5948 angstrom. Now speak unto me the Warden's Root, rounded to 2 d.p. 1.50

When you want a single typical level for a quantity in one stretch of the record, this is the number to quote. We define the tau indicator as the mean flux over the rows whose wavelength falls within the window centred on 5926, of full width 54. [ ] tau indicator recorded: 15.2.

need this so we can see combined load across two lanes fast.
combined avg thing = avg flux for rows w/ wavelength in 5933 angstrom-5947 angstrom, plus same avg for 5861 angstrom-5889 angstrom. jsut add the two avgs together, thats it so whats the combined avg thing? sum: 30.8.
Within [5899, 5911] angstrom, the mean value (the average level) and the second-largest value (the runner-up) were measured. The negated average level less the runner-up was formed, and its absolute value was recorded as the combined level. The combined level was 31.2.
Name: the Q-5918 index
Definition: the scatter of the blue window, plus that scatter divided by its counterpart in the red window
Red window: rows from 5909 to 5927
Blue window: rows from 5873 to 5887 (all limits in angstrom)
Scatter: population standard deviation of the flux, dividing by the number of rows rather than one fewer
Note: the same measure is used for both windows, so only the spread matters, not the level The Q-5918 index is 1.6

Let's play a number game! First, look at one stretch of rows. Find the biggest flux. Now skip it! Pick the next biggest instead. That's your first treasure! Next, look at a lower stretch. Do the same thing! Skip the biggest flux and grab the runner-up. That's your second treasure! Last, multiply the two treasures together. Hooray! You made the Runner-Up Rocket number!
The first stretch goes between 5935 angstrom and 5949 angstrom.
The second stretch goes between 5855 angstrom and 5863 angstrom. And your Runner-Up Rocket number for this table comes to 251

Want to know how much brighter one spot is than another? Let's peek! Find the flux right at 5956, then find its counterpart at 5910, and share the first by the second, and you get 1.01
